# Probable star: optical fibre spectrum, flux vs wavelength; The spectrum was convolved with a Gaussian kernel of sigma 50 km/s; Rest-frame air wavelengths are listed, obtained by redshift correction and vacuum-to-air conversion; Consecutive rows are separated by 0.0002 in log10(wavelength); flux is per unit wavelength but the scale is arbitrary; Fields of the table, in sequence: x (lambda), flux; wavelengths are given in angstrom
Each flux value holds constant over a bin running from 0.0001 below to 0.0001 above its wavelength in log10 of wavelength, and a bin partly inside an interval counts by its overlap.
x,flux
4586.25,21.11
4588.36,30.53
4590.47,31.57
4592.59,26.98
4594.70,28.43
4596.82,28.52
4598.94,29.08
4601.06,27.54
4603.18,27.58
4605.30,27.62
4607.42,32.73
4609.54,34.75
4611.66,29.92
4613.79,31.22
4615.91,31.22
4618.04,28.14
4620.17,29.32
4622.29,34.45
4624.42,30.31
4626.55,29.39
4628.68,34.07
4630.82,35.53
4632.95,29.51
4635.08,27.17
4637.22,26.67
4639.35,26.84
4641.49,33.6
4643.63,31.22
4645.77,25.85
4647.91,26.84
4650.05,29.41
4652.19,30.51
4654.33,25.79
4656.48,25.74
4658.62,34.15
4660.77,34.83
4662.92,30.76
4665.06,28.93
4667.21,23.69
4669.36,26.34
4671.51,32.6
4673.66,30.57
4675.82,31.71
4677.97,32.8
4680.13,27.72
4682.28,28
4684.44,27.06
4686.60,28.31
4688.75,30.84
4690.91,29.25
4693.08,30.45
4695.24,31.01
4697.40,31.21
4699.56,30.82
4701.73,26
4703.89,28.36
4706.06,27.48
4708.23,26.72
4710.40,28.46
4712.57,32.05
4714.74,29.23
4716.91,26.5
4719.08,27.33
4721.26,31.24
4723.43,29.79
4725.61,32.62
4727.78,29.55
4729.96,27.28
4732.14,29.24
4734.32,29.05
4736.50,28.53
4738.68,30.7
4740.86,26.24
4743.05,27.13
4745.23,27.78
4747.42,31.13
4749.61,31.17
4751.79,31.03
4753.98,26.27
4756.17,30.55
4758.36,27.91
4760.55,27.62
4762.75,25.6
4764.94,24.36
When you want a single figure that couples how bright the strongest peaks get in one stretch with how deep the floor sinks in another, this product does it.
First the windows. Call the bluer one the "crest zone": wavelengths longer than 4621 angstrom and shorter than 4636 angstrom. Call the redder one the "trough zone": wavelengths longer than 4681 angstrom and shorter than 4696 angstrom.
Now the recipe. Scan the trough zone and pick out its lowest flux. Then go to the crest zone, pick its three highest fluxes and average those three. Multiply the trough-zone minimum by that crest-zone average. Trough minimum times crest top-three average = 939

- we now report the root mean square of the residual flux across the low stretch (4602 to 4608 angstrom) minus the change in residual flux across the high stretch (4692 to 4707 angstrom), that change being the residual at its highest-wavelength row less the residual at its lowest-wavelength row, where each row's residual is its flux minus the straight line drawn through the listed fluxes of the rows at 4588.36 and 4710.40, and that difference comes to 5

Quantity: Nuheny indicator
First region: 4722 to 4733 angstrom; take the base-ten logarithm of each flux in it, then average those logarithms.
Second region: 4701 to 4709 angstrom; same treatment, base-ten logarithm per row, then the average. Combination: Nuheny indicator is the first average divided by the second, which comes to 1.03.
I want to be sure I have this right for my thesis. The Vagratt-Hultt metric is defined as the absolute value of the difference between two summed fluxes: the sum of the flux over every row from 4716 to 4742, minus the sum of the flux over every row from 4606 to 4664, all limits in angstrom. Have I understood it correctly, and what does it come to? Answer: 472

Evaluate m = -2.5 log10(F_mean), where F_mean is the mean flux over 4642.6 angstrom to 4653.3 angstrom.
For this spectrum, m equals -3.647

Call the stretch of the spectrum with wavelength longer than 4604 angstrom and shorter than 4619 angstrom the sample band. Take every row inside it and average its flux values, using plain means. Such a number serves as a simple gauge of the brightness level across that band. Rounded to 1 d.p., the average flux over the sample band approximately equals 30.8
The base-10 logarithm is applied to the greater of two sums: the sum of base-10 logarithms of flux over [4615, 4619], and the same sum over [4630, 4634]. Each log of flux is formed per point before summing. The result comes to 0.480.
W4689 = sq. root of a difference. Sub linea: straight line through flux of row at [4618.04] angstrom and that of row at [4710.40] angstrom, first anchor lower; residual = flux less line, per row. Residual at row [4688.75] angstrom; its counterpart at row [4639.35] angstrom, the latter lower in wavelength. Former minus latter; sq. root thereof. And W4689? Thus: 1.96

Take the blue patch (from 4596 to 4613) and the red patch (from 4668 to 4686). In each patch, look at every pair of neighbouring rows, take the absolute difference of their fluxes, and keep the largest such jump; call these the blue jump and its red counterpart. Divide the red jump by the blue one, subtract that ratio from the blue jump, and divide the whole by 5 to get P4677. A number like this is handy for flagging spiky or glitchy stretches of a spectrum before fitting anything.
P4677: 0.78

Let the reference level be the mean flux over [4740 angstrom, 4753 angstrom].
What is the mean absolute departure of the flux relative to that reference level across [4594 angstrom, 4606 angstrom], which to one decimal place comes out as 1.0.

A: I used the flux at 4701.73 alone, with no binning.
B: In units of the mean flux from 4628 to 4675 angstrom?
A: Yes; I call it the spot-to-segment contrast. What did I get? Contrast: 0.88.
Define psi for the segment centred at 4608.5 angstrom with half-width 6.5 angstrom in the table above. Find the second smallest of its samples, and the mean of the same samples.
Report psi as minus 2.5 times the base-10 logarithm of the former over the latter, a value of 0.11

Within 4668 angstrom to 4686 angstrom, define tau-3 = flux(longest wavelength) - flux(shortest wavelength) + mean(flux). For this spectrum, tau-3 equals 30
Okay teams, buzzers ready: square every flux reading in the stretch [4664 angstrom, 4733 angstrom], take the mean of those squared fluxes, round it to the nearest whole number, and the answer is 855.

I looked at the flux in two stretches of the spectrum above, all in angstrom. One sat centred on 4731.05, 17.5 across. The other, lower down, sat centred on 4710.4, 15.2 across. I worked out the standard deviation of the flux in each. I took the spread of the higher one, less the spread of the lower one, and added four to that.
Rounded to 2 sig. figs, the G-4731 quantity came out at 3.7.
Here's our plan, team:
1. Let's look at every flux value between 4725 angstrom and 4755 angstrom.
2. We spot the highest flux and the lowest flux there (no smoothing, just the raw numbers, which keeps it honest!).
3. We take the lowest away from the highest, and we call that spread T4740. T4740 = 6.4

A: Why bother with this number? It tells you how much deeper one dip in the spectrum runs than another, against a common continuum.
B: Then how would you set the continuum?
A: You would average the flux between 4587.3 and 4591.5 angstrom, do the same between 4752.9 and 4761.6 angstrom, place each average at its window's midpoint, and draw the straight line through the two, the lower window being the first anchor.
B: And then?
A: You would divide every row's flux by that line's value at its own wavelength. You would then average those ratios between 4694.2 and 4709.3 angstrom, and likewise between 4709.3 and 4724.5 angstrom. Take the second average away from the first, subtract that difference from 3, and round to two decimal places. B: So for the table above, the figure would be 3.02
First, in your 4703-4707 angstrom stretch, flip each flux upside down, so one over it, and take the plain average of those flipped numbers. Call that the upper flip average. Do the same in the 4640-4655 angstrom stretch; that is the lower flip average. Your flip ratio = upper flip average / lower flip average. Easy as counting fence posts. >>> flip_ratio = 1.031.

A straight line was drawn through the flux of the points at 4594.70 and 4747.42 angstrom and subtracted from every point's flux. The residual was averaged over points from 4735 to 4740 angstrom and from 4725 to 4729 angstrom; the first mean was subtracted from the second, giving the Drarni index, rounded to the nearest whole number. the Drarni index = 2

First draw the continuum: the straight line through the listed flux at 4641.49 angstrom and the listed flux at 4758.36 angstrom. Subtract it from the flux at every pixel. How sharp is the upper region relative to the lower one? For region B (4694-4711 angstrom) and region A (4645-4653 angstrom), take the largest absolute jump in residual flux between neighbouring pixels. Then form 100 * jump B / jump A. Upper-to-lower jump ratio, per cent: 176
